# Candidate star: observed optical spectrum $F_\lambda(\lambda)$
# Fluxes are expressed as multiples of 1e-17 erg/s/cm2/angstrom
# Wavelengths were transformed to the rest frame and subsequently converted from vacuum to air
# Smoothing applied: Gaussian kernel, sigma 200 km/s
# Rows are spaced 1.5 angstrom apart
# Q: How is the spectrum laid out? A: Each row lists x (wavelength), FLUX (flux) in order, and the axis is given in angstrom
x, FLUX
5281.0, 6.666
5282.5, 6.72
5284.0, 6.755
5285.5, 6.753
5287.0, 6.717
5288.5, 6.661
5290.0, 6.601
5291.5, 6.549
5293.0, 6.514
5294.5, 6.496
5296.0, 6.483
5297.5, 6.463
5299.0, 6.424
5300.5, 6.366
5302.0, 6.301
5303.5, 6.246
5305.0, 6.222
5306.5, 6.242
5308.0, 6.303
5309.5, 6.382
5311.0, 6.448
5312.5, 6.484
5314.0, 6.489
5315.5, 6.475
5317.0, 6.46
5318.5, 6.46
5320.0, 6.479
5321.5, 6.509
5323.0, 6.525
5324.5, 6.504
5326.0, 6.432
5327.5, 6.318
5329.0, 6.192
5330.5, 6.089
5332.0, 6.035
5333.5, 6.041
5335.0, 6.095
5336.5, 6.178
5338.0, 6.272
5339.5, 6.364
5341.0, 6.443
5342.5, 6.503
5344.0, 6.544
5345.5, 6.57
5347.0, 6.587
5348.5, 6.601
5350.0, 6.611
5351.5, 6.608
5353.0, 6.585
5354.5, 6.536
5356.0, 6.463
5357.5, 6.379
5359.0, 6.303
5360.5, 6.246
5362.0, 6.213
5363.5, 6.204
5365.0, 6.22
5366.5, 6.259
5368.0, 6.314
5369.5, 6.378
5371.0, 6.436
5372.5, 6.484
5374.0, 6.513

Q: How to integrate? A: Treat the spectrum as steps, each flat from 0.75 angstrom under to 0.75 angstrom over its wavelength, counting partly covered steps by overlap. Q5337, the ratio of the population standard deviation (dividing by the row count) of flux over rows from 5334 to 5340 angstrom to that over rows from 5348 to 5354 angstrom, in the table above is 10.0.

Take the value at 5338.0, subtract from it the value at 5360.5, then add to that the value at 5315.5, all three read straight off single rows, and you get 6.5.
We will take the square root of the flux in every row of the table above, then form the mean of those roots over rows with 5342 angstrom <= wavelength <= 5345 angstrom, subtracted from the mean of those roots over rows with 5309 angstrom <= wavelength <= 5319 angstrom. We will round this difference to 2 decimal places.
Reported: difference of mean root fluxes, -0.01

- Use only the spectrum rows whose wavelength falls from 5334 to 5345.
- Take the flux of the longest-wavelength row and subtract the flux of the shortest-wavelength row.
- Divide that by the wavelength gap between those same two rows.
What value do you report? 0.050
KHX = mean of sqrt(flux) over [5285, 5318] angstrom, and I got 2.54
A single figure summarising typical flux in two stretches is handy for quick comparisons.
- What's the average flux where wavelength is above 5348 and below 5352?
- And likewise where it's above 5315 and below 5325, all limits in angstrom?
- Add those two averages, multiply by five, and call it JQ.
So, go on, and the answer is 65.5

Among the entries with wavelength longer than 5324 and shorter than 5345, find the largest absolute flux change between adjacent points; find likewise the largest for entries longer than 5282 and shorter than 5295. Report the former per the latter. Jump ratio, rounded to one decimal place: 2.1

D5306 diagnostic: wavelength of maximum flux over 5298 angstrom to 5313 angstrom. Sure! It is 5312.5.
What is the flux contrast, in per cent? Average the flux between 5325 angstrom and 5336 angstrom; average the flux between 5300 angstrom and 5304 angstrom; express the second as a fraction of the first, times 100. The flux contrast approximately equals 102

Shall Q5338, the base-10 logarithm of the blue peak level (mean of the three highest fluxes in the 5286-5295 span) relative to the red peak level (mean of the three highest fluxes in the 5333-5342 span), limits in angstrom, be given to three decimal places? 0.020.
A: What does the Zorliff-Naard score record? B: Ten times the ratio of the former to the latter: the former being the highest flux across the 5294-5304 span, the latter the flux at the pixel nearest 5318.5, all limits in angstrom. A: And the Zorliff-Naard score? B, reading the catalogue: 10.1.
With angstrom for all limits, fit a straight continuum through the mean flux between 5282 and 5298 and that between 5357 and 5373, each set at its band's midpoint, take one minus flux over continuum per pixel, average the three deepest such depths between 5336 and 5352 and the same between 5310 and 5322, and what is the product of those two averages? 0.0002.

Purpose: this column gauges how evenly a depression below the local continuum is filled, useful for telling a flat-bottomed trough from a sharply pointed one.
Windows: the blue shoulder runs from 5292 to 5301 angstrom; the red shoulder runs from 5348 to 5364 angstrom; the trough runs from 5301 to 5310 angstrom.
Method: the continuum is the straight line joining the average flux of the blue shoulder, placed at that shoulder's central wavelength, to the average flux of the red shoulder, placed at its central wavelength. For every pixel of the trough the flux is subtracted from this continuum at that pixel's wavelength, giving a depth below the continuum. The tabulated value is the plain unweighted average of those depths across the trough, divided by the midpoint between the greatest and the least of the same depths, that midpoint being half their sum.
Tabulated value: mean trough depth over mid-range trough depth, 1.13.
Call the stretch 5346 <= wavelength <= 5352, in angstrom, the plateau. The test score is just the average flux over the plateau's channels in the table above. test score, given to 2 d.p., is 6.60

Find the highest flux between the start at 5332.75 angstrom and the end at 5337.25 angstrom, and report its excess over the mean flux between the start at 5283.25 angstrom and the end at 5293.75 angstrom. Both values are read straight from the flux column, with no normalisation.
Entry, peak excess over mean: -0.47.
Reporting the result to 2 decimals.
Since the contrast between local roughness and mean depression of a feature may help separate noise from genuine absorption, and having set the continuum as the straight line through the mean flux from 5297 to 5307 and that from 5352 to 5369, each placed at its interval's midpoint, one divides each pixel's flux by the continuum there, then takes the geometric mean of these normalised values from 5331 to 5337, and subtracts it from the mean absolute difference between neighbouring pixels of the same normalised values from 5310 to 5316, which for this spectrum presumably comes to -0.96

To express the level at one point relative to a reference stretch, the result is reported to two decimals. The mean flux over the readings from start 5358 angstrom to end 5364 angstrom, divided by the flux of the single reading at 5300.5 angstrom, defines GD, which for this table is 0.98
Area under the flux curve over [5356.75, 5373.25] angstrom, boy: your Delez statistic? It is 104.2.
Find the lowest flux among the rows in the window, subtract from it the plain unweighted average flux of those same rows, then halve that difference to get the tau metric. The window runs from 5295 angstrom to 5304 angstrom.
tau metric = -0.07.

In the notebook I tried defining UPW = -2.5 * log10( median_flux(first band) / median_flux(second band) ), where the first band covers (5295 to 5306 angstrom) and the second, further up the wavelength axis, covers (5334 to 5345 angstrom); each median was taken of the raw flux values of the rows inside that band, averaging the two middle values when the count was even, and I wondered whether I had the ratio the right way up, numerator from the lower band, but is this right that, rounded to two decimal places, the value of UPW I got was 0.00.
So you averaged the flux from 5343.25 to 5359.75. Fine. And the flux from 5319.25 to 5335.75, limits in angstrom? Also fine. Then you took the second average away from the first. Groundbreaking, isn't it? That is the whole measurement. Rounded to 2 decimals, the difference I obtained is 0.23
